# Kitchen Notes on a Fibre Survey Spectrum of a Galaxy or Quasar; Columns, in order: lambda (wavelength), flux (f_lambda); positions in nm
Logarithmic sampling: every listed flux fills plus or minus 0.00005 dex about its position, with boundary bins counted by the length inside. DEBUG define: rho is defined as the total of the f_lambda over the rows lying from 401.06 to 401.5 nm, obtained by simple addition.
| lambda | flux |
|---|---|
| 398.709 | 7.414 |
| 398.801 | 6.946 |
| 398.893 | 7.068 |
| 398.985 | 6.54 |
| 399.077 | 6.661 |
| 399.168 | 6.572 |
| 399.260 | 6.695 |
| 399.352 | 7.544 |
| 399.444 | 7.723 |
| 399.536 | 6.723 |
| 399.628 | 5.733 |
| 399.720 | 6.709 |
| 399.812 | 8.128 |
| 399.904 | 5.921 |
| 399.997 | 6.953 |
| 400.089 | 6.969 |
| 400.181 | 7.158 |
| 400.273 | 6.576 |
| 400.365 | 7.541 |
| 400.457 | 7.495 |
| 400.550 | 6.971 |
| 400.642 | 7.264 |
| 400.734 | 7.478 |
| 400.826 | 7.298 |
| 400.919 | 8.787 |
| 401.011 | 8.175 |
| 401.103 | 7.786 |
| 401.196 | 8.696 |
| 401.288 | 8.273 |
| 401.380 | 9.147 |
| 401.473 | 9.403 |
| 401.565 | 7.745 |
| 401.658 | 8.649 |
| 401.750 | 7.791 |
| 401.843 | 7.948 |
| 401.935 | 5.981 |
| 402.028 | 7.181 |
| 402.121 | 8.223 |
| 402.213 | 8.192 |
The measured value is 43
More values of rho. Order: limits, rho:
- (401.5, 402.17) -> 54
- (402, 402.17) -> 15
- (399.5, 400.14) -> 47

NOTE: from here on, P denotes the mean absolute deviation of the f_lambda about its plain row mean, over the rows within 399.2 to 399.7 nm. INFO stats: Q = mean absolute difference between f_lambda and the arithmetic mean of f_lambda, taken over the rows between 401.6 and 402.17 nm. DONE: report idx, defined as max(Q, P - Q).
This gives 0.70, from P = 0.60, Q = 0.70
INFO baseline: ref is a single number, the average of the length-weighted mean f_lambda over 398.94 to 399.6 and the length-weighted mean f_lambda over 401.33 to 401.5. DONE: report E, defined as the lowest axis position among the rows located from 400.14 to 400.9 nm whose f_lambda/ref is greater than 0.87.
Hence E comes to 400.181 nm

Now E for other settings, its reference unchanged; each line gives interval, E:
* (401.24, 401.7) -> 401.288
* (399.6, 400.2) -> 399.812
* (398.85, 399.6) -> 398.893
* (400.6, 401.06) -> 400.642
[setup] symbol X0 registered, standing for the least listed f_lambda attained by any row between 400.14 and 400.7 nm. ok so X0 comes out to 6.576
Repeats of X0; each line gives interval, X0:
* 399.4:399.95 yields 5.733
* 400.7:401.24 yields 7.298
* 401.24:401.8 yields 7.745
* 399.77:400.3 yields 5.921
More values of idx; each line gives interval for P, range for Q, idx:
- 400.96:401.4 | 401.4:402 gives 0.75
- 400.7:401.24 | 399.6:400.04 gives 0.69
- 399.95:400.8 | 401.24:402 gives 0.75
